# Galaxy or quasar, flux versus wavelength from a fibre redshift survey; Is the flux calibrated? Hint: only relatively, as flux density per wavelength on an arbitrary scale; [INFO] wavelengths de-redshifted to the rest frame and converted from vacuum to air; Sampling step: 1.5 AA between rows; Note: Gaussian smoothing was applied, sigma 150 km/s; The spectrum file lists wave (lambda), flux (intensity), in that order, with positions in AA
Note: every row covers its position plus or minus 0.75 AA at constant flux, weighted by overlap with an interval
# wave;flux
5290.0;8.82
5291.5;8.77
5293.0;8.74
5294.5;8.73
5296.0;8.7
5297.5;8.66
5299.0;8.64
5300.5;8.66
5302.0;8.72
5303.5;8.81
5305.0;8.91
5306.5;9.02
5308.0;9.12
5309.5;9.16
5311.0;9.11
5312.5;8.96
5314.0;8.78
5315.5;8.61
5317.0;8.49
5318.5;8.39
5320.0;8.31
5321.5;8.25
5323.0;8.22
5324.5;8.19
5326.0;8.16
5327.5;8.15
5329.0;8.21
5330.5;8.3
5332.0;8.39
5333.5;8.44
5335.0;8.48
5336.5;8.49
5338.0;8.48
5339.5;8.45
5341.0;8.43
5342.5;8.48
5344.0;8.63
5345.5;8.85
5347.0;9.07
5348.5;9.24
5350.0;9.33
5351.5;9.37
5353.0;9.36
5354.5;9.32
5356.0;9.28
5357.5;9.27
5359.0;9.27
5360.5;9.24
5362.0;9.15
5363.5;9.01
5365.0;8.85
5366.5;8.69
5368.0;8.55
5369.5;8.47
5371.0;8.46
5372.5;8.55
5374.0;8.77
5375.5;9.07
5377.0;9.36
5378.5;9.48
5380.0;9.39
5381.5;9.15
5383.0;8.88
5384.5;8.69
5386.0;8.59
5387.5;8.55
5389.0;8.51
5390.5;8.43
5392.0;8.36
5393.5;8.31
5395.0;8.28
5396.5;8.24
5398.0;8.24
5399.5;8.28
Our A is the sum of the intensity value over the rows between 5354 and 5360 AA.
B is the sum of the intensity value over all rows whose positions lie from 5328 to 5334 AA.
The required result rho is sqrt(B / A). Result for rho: 0.95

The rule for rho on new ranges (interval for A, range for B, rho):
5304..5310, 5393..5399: 0.96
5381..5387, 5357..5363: 1.02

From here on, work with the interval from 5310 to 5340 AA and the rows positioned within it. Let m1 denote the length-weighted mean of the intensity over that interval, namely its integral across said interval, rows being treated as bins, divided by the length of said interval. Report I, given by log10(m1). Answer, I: 0.927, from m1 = 8.4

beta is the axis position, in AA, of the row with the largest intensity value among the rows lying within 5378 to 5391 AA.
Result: 5378.5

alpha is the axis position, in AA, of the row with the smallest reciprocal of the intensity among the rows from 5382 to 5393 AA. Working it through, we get 5383.0 AA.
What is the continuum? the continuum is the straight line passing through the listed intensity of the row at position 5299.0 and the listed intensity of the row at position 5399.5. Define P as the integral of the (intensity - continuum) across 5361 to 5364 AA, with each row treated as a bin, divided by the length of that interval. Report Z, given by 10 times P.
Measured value 6.9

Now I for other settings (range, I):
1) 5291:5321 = 0.943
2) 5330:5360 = 0.947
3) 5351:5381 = 0.956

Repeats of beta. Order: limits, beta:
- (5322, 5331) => 5330.5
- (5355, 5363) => 5356.0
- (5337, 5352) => 5351.5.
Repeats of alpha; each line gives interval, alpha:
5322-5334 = 5333.5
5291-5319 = 5309.5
